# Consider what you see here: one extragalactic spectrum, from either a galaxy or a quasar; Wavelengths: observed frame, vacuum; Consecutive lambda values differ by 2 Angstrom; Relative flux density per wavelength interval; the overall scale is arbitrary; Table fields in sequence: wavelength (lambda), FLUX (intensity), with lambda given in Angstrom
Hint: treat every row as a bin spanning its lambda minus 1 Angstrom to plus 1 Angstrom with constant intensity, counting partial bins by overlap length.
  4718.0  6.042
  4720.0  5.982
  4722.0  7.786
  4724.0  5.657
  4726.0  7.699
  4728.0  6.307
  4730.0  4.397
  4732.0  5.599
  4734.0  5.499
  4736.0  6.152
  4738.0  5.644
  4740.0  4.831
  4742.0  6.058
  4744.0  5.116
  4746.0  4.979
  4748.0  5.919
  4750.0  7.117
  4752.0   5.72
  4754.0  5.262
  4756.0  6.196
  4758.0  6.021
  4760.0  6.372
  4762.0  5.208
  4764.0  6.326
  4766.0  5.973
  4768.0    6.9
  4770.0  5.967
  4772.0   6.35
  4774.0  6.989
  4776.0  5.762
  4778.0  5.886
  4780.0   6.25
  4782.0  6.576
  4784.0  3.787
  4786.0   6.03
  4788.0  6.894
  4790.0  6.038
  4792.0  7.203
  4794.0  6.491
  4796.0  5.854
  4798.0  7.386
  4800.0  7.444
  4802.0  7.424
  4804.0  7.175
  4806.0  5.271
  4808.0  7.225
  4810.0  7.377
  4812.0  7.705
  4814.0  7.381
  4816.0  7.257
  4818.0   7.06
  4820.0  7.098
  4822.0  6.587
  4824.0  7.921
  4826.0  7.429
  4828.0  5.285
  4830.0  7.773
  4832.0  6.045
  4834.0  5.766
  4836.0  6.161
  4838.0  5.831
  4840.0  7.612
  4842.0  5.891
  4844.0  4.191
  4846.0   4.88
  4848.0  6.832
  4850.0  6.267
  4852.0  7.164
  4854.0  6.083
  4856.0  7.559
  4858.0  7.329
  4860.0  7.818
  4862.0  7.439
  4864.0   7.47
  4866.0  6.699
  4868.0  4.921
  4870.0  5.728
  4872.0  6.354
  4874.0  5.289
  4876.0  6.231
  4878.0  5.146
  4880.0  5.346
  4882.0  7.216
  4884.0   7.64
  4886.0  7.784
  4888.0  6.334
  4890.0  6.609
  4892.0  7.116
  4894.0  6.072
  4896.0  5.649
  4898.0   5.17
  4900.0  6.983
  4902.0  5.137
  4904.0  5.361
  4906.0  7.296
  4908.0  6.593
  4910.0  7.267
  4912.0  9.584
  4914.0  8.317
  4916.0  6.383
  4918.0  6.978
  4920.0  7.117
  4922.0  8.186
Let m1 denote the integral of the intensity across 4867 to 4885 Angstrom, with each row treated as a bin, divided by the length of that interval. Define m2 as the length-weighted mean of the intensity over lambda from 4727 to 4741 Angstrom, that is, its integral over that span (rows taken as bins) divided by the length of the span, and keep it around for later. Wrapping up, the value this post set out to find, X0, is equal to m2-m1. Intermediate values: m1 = 6.0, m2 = 5.5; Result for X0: -0.5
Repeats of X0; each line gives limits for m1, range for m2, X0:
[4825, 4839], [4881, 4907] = 0.2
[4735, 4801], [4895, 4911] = 0.1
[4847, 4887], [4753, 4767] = -0.7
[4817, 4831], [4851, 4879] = -0.5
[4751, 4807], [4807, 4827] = 1.1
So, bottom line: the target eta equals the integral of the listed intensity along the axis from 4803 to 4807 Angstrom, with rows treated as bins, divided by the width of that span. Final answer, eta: 6.2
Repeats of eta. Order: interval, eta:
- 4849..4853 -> 6.7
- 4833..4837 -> 6.0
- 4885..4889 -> 7.1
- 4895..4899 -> 5.4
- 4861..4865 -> 7.5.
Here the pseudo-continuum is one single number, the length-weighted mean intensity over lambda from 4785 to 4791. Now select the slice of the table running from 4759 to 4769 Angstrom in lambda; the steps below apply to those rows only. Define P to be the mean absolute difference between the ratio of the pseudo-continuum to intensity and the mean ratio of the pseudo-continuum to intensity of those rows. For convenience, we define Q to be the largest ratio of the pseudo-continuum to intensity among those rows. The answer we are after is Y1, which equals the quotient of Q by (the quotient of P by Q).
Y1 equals 18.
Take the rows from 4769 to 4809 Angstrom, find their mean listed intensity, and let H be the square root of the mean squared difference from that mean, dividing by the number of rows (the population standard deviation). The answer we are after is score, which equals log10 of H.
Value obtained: -0.06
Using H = 0.87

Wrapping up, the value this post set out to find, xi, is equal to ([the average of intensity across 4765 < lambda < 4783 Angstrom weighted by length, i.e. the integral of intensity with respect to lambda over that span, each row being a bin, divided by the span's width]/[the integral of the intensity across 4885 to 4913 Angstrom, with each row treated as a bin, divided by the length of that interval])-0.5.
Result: 0.45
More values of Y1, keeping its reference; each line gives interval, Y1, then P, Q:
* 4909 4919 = 10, 0.102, 0.99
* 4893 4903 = 14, 0.104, 1.23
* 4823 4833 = 10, 0.144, 1.20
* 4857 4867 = 27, 0.033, 0.94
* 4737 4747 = 19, 0.091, 1.31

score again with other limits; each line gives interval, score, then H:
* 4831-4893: -0.02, 0.96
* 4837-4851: 0.03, 1.06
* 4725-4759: -0.10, 0.79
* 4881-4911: -0.06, 0.86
